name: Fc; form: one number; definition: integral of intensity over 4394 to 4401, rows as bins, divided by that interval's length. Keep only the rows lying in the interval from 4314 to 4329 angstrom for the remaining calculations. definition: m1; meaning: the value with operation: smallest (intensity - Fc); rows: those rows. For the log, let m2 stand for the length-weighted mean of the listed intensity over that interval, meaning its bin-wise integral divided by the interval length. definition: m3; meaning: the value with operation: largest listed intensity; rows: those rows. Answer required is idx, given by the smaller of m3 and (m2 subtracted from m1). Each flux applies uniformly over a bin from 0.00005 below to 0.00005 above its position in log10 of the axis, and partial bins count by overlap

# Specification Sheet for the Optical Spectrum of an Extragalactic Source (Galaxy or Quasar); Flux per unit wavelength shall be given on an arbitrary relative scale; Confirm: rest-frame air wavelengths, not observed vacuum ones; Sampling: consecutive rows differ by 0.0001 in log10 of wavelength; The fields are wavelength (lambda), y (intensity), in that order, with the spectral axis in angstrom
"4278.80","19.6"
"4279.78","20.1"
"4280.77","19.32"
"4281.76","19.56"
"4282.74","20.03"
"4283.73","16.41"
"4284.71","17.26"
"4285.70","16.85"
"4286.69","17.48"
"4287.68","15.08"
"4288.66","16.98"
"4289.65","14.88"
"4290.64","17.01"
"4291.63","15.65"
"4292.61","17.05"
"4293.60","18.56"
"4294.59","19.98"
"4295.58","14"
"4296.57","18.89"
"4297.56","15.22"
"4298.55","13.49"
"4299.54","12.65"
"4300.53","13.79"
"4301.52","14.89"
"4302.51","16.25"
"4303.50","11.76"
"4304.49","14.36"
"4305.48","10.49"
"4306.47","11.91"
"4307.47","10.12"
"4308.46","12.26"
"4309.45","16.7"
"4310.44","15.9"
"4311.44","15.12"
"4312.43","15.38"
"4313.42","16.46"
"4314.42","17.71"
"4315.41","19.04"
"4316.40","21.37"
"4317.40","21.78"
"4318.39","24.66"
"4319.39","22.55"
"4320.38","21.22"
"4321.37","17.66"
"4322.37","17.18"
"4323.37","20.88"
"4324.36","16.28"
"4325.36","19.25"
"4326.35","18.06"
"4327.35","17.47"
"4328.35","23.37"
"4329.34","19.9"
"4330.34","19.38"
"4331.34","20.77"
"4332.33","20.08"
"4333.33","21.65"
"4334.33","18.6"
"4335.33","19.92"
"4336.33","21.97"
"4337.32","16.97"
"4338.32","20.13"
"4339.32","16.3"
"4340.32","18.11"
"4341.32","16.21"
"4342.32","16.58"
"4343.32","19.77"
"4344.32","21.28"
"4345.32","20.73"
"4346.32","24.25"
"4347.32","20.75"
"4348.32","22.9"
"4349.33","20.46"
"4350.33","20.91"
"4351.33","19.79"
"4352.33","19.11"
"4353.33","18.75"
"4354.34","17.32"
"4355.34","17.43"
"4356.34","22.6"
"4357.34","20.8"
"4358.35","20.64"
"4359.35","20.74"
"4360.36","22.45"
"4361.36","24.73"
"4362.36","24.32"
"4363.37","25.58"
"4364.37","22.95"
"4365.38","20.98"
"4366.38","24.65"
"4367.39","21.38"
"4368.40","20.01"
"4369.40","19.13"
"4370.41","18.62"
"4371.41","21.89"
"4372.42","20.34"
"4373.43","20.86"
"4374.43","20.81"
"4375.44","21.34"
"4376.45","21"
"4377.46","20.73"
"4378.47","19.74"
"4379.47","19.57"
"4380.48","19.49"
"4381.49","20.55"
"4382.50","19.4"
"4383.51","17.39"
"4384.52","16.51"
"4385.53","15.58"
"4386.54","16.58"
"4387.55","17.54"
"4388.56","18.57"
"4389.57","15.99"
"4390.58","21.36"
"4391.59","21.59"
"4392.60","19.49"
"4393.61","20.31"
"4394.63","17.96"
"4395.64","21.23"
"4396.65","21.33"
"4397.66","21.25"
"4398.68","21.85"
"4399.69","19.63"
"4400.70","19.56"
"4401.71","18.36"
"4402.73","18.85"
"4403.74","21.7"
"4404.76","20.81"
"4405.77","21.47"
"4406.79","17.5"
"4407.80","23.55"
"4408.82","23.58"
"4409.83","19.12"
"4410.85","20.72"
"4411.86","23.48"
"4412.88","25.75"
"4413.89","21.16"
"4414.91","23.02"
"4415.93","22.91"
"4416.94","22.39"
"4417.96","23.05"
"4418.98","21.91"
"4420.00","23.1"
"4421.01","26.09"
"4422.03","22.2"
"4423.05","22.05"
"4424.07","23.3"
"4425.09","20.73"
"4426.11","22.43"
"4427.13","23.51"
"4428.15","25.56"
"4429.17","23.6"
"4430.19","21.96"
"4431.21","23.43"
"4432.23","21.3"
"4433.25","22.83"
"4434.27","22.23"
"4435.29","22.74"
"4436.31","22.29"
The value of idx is -24.1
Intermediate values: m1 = -4.1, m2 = 19.9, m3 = 24.66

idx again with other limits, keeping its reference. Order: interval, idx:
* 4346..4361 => -23.7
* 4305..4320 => -27.1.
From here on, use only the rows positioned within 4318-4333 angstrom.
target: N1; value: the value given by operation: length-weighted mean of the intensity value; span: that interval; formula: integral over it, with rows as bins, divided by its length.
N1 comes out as 19.9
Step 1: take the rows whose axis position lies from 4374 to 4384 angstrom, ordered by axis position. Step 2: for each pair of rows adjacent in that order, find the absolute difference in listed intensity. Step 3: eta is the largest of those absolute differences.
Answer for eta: 2.0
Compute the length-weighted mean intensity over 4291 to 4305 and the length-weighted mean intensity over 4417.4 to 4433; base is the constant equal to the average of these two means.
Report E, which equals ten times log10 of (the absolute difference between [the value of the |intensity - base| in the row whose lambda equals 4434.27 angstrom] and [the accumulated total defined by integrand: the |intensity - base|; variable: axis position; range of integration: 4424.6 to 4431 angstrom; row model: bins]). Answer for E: 13.3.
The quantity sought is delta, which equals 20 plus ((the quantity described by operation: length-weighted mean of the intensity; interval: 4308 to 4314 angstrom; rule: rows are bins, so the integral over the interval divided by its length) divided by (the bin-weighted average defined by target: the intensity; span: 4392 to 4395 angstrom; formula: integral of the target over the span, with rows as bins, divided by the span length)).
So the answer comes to 20.8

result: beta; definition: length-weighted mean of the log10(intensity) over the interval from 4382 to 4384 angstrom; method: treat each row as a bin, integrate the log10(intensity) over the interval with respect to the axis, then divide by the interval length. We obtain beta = 1.26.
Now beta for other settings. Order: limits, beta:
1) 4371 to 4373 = 1.32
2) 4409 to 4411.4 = 1.31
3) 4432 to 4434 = 1.35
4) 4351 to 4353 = 1.29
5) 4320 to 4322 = 1.28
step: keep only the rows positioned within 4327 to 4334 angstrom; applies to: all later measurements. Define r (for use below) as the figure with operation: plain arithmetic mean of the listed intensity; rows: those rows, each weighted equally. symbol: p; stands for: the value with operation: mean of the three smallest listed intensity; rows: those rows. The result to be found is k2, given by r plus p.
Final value 39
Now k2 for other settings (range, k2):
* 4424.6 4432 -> 45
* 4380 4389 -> 34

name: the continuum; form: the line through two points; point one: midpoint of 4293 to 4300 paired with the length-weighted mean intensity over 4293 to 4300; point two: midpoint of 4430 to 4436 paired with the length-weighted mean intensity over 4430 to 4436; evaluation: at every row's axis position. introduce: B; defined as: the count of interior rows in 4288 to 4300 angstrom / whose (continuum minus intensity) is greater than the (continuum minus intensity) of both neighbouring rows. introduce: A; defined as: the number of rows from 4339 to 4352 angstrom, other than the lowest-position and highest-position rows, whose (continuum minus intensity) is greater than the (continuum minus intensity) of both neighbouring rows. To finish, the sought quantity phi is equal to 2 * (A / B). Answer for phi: 2.7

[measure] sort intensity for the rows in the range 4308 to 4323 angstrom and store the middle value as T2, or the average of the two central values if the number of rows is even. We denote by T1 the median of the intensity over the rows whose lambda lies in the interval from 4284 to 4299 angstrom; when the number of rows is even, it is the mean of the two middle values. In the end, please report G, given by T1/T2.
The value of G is 0.96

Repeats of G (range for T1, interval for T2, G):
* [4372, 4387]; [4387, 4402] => 1.01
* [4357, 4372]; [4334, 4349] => 1.07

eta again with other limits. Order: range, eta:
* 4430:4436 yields 2.1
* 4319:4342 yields 5.9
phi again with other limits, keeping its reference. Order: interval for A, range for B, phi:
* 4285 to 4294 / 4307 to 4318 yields 6.0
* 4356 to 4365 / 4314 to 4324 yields 4.0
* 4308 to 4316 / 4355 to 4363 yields 2.0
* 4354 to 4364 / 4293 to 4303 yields 2.0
